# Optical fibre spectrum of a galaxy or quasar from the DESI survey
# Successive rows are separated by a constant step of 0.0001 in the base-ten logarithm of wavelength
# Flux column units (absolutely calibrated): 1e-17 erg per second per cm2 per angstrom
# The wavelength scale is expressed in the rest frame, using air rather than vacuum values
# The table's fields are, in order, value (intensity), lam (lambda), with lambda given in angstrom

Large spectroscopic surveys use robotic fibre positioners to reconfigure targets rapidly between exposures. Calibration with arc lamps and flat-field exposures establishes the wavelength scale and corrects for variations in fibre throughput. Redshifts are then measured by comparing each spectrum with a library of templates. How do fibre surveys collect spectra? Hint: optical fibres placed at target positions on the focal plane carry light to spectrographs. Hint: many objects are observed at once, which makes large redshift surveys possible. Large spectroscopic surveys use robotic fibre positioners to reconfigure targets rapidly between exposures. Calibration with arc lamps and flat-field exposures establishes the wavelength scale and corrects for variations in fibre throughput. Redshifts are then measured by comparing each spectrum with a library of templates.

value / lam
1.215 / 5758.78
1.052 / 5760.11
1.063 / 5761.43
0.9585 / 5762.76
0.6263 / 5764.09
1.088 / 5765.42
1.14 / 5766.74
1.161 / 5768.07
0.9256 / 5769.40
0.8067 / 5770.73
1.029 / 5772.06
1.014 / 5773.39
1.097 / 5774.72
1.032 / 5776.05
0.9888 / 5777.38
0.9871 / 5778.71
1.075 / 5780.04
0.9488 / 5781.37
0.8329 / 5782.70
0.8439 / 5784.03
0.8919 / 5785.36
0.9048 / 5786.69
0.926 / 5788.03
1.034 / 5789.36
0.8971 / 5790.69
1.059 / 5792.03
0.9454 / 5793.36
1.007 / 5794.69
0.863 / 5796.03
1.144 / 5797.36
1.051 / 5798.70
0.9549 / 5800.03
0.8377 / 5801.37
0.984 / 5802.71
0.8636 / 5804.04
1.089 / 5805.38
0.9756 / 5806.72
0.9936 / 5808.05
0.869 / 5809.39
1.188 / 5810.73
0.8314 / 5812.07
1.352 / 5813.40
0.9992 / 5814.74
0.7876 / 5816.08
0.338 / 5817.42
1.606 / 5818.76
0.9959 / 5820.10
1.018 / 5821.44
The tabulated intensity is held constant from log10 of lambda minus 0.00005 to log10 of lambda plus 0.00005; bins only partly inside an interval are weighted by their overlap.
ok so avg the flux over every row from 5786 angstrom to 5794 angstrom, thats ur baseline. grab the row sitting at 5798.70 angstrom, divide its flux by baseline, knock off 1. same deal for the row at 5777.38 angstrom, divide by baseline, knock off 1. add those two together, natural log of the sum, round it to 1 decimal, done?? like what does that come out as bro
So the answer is -2.1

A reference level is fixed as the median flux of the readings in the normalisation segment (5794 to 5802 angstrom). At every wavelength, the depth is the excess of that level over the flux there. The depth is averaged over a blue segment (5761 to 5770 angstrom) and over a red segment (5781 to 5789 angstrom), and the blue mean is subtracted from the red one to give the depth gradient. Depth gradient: 0.10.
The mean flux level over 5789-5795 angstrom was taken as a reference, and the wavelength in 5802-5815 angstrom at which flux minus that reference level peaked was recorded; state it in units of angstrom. 5813.40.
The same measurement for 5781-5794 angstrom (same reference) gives 5792.03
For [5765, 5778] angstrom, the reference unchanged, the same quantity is 5768.07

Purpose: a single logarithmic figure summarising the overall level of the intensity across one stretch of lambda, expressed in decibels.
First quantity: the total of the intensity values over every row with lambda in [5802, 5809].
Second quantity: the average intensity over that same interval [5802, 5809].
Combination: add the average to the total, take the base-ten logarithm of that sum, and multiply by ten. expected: 7.70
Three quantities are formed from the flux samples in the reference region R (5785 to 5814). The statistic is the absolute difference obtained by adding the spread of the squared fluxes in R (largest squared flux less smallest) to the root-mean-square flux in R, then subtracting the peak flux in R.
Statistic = 0.78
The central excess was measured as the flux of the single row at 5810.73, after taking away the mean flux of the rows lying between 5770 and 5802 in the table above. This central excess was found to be 0.2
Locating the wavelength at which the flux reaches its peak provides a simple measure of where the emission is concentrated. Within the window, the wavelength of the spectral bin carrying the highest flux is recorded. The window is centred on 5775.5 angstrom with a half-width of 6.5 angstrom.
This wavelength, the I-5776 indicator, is 5774.72 angstrom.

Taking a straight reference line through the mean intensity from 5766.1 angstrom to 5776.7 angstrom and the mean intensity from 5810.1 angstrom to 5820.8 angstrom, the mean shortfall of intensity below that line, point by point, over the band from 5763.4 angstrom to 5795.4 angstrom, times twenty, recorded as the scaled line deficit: 1.1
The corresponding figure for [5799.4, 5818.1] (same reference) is 1.6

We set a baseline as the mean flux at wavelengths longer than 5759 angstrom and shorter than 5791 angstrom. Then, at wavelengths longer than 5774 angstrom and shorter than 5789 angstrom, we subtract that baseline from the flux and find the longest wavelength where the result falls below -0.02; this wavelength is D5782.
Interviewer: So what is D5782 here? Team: 5788.03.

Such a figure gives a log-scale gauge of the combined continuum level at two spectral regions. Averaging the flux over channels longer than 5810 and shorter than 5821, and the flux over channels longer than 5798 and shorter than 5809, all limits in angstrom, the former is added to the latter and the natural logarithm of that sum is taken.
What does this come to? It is 0.68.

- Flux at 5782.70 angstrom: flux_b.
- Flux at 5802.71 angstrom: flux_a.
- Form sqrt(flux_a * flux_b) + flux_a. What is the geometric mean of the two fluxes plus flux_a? 1.89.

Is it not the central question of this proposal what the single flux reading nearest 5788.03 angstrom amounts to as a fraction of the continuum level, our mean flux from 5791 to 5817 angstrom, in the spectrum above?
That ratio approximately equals 0.94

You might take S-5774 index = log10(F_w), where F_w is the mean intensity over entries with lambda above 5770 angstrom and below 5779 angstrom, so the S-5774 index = -0.003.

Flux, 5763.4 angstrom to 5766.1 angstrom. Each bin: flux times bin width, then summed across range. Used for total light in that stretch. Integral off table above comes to 2.3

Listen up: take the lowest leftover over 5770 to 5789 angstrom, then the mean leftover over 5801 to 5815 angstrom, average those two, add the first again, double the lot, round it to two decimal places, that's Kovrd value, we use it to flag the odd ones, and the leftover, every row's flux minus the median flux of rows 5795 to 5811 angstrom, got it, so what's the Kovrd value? -0.50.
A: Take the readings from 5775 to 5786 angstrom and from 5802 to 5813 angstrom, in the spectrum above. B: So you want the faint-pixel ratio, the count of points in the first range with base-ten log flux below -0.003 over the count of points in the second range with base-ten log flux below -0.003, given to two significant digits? 1.2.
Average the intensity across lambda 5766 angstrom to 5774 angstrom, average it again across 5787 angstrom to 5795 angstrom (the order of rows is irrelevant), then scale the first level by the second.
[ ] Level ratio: 1.04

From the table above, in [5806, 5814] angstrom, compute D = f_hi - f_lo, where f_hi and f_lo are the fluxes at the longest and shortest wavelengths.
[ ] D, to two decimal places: 0.38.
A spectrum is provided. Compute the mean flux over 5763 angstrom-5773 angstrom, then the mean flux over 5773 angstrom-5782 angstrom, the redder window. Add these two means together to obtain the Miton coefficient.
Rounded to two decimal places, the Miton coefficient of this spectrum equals 1.99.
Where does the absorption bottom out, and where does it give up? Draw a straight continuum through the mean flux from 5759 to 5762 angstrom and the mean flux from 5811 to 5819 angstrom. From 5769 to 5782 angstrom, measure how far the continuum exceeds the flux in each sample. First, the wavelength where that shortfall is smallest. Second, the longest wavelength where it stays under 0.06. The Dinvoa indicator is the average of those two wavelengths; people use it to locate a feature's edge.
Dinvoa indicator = 5777.4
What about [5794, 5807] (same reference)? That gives 5802.0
